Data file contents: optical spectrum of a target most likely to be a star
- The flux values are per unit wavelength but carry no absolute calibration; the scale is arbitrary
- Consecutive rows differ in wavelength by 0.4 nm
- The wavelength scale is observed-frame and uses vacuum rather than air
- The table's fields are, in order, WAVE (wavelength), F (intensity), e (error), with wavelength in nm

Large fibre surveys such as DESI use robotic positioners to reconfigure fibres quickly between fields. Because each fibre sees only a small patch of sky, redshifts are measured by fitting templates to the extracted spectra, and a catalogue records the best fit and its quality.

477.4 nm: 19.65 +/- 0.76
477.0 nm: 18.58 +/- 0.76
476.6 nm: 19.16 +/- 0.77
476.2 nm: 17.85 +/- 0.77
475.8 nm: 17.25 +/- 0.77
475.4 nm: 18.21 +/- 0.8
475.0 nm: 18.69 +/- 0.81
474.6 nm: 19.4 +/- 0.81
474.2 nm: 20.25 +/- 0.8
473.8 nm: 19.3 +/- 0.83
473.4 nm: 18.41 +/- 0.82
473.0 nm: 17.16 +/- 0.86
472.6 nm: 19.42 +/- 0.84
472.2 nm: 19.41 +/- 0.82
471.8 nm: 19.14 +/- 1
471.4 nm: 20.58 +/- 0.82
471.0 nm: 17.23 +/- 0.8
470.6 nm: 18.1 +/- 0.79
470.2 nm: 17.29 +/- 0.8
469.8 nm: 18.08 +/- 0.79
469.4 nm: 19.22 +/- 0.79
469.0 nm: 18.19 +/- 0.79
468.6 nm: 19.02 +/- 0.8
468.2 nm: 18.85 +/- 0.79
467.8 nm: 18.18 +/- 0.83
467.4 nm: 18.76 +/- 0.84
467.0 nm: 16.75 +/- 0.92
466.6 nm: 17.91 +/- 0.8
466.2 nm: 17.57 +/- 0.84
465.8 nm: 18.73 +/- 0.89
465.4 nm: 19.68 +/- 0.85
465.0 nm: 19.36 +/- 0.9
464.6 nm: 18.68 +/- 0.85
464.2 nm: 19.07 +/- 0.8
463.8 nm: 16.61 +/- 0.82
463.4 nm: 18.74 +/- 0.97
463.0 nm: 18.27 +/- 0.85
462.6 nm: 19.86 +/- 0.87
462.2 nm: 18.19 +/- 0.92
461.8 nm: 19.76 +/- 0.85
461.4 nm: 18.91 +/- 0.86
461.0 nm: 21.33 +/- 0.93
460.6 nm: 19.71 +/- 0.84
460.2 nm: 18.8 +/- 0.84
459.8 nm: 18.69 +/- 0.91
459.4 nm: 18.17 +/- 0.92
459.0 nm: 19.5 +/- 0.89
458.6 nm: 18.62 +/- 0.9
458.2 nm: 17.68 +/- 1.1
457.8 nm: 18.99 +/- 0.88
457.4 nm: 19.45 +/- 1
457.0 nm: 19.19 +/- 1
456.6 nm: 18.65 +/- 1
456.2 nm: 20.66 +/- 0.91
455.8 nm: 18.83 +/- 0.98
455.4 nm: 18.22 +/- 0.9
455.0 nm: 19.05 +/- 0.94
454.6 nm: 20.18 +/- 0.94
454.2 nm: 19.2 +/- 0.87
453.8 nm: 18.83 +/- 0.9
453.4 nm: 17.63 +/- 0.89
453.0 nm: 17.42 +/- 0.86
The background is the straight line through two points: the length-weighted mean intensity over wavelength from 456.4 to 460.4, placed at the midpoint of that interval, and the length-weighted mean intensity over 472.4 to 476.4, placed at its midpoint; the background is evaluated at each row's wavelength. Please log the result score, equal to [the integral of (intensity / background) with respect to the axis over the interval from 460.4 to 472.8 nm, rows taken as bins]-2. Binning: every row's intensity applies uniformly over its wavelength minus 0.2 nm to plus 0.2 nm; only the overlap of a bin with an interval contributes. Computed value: 10.4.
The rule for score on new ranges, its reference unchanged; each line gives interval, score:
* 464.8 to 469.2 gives 2.3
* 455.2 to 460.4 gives 3.2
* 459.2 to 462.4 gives 1.3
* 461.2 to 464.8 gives 1.6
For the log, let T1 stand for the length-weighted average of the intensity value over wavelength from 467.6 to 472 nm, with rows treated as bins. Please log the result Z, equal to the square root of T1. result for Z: 4.31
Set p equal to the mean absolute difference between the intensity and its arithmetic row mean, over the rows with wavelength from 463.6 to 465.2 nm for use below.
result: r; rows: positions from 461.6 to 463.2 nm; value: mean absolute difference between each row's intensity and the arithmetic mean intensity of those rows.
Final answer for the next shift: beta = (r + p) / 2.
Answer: 0.85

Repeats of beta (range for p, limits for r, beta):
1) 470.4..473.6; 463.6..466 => 0.83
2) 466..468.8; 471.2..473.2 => 0.71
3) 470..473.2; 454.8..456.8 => 0.86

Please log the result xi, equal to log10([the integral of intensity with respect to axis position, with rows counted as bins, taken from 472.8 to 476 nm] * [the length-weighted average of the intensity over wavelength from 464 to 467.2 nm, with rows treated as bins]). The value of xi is 3.04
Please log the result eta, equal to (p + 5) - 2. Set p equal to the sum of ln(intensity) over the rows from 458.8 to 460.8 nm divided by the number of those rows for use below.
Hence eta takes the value 5.94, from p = 2.94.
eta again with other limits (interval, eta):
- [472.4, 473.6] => 5.91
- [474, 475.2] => 5.97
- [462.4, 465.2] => 5.92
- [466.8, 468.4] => 5.90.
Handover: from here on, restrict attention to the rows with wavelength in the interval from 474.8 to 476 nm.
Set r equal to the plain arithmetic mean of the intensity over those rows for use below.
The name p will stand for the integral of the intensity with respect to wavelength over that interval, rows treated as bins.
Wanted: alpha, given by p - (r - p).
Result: 25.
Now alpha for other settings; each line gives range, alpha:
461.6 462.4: 11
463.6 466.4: 85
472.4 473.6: 26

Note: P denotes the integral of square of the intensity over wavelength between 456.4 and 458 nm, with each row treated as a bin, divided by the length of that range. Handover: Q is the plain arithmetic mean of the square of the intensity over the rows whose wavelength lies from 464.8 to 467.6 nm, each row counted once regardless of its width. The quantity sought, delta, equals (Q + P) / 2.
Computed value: 352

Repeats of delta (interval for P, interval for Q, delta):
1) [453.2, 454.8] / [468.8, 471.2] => 343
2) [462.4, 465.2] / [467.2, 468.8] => 349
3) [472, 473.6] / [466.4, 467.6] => 332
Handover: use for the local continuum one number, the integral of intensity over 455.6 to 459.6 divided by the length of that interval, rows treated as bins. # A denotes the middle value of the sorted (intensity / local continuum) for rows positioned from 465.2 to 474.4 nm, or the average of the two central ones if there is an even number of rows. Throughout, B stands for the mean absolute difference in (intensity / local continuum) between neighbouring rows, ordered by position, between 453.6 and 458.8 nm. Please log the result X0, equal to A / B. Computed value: 20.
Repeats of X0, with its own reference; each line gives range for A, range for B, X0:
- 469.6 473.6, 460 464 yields 12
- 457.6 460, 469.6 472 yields 13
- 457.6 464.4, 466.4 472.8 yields 19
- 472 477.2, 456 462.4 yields 18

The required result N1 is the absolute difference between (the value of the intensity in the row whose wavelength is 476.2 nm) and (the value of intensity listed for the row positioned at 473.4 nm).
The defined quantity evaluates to 0.6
